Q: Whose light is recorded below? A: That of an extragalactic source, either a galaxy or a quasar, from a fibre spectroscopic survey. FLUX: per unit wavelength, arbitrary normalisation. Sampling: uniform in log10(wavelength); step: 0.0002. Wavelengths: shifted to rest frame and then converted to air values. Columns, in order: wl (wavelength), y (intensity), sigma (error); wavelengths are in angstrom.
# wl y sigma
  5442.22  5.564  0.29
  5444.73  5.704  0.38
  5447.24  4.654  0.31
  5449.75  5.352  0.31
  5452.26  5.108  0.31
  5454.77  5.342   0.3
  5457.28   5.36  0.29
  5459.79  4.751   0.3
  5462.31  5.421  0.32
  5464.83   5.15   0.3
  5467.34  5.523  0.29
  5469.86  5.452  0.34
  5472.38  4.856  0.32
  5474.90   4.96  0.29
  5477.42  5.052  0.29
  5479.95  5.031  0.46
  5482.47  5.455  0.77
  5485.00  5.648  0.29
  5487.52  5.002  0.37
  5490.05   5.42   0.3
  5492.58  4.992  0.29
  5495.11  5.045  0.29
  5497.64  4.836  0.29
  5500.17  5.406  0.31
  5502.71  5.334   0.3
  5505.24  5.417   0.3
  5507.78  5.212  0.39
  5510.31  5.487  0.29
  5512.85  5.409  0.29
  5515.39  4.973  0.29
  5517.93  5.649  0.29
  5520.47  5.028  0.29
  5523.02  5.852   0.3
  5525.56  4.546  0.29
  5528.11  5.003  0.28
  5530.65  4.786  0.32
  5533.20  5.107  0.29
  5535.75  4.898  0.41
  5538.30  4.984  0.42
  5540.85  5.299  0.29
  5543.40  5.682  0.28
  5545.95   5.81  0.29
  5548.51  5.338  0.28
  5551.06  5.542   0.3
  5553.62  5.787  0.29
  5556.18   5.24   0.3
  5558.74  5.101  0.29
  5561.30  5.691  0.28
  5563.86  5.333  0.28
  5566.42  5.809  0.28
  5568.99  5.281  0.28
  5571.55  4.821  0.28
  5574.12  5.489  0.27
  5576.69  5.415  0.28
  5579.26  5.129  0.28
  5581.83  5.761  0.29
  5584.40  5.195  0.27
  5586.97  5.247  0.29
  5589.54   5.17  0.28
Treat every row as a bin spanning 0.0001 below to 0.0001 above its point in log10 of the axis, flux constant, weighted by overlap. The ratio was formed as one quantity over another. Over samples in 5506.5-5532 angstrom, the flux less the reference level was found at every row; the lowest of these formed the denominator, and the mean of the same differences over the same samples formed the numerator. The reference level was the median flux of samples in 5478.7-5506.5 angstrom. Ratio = 0.18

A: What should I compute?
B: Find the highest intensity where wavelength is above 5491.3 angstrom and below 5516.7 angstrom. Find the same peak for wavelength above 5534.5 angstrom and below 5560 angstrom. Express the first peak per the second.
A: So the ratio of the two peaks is 0.94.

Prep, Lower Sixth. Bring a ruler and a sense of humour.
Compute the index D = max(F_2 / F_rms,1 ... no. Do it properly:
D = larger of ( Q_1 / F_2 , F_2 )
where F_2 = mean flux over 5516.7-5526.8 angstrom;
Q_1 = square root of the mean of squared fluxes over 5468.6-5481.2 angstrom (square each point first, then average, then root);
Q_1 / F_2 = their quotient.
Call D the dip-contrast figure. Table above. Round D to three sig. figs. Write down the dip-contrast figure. 5.27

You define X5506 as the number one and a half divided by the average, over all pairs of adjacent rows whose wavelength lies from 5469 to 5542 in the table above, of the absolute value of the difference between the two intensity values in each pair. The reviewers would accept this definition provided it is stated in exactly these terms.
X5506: 4.2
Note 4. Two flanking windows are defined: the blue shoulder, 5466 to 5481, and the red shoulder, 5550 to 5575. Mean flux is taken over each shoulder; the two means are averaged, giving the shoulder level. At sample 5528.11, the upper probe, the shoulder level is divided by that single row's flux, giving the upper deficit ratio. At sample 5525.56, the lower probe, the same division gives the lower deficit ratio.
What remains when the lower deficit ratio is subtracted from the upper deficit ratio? -0.11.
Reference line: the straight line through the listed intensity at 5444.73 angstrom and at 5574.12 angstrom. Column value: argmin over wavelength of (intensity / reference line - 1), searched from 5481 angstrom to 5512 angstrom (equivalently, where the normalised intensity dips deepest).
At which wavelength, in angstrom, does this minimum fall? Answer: 5497.64 angstrom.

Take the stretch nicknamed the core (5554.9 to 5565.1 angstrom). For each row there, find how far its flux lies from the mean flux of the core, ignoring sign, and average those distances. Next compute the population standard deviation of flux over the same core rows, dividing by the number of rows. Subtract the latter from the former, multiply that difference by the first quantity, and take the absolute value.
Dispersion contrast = 0.0076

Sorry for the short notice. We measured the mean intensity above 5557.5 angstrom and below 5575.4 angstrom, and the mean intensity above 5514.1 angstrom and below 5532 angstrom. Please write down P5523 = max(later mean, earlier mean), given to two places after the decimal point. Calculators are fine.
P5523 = 5.36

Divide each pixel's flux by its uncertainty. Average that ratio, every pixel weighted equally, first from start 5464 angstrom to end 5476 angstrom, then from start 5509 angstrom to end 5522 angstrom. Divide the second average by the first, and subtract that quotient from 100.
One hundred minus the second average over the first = 98.92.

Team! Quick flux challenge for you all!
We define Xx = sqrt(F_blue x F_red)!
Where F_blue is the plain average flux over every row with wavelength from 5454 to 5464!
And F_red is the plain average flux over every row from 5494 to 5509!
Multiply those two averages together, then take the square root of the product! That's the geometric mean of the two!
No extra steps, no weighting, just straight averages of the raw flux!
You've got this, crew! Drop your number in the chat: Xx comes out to 5.21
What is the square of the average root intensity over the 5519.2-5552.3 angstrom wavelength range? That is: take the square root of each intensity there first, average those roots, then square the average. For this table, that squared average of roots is 5.21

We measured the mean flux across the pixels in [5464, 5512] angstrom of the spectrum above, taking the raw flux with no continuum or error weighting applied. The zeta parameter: 5.23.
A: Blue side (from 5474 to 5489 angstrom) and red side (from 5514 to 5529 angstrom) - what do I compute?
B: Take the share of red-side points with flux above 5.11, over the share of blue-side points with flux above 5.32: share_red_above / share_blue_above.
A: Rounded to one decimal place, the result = 1.0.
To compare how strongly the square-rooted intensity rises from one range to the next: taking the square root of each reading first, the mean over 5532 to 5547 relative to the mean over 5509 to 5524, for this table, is 0.99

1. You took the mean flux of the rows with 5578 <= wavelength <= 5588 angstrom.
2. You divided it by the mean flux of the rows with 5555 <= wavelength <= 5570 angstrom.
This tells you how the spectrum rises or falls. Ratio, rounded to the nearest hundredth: 0.99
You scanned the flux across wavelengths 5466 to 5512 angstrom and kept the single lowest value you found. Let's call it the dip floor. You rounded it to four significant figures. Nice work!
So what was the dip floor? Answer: 4.836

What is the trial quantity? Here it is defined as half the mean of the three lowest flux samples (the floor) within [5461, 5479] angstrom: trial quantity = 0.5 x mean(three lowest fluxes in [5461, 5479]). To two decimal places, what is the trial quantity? 2.48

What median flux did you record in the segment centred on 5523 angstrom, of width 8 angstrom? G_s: 5.03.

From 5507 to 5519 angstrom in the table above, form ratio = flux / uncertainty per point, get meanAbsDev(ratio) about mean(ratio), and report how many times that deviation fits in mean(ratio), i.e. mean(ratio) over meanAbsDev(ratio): 10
